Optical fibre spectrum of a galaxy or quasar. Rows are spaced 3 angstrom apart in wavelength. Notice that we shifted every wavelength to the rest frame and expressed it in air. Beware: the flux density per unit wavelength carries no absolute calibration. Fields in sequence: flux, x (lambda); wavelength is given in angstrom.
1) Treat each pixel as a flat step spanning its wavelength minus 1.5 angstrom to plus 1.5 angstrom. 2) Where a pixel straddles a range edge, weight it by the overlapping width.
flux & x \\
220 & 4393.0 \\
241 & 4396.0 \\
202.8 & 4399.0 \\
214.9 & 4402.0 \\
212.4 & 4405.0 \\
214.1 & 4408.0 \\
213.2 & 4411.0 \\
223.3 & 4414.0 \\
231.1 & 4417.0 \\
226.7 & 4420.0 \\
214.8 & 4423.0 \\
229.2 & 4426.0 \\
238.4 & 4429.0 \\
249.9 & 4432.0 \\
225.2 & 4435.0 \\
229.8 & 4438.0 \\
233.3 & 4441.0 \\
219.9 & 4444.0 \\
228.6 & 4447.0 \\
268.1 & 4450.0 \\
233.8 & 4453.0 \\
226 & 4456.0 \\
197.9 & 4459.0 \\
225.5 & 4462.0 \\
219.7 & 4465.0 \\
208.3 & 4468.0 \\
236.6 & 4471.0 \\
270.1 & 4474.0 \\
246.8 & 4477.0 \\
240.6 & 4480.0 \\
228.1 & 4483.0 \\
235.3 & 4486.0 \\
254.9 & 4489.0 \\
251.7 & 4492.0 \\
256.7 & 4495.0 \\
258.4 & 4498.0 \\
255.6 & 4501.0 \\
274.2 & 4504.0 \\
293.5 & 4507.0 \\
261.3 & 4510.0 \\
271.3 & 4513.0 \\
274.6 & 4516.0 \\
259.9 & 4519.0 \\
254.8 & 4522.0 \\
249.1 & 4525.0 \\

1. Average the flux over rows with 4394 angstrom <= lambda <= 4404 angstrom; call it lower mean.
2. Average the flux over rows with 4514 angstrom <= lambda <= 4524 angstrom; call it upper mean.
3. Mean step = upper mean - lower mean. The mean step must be 44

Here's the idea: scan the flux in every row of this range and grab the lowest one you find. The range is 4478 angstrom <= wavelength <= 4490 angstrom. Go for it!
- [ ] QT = 228.1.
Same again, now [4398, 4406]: 202.8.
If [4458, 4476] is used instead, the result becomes 197.9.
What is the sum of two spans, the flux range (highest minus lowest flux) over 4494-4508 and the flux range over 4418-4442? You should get 73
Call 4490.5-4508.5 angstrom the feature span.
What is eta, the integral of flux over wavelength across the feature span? 4770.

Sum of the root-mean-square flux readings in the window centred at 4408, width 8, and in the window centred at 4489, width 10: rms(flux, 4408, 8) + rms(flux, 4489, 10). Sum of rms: 461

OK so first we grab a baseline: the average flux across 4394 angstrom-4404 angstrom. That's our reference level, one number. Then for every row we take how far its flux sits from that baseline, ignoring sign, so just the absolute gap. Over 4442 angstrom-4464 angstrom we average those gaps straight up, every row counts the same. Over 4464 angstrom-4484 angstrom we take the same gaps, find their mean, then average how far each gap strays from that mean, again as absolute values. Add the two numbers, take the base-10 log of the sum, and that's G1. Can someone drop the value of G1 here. 1.43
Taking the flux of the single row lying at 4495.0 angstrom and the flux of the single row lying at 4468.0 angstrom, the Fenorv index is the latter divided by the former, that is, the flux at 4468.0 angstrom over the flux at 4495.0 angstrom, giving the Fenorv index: 0.81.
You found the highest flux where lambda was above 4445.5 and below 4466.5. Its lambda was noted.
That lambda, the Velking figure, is 4450.0 angstrom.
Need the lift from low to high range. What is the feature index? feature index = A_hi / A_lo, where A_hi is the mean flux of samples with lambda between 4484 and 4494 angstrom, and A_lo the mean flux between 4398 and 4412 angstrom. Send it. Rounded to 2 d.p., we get 1.17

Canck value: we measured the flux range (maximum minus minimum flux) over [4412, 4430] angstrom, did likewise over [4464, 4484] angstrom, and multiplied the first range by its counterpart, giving 1458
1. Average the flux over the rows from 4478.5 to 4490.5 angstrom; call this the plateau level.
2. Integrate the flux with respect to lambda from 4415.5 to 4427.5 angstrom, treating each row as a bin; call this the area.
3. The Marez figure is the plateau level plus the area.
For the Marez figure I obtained 2945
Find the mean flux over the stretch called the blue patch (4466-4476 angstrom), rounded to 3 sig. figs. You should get 238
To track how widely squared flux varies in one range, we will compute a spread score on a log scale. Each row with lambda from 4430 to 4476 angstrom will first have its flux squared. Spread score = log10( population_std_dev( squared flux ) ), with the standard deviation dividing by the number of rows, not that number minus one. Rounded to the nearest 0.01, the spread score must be 3.95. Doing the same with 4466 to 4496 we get 3.89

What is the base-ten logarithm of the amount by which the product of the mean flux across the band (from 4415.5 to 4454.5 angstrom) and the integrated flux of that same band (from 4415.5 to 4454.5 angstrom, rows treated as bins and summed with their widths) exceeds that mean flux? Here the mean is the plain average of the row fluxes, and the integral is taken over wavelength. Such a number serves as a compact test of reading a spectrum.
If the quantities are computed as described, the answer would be 6.33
